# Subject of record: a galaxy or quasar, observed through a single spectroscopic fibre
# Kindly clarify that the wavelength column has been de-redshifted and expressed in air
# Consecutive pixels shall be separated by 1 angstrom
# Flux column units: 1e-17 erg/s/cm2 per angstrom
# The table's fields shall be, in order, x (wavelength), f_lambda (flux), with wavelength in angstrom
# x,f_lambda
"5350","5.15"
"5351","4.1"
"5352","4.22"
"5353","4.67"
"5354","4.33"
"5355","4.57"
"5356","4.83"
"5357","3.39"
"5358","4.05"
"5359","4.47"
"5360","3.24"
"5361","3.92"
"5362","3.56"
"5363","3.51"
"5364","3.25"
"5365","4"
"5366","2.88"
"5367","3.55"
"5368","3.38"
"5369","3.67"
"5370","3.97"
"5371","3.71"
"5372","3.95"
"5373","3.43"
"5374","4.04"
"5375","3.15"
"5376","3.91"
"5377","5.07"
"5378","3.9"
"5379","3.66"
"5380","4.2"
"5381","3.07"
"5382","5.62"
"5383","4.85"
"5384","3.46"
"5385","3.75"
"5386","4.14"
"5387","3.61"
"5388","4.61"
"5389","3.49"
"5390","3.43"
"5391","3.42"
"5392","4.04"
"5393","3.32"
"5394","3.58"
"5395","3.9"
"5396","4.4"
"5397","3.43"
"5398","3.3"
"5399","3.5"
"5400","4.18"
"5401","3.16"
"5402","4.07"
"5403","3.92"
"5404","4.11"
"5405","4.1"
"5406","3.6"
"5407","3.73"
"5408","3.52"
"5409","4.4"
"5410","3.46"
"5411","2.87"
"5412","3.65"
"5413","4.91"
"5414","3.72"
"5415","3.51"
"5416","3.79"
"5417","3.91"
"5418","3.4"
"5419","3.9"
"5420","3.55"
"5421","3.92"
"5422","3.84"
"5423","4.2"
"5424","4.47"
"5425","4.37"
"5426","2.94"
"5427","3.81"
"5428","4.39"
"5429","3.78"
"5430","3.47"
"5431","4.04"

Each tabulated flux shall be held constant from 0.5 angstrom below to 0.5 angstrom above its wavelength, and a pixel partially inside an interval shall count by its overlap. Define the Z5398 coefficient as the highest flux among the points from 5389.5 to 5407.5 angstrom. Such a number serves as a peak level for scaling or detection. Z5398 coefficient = 4.4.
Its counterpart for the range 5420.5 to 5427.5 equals 4.47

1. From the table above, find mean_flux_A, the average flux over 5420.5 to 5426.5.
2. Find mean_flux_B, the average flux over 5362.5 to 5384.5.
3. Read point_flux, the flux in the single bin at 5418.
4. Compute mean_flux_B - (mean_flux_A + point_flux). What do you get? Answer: -3.5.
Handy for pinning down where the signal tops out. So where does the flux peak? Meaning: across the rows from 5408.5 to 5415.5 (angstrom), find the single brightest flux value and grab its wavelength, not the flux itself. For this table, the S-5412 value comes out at 5413 angstrom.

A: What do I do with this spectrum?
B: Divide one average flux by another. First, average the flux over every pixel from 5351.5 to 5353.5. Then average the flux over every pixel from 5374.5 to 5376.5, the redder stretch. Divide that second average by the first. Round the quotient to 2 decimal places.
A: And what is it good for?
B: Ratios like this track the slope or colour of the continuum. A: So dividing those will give 0.79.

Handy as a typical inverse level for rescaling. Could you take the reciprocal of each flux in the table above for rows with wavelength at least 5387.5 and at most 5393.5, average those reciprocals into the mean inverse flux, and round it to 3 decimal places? 0.273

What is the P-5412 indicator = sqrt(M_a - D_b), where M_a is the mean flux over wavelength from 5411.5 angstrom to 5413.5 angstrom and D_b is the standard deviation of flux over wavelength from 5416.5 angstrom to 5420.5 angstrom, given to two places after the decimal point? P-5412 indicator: 2.01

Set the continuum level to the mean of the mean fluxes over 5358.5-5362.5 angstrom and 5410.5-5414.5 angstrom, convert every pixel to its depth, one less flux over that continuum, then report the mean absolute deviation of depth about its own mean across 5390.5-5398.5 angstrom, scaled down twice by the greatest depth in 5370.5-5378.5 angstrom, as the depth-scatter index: 3.0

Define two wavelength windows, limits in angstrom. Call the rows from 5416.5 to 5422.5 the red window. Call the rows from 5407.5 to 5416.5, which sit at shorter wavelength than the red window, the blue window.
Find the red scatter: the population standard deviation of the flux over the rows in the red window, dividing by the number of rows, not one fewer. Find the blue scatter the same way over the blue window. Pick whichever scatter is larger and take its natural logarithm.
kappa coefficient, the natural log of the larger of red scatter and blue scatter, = -0.59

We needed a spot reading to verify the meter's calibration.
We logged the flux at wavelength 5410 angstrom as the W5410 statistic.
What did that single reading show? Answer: 3.46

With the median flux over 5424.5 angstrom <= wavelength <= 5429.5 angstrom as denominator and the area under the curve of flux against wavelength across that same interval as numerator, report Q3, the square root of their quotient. 2.25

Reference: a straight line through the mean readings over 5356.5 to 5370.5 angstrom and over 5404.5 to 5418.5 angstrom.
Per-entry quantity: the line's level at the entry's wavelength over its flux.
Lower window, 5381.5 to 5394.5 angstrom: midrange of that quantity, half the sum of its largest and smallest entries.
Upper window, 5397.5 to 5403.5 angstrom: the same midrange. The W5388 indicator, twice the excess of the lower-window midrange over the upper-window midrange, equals -0.300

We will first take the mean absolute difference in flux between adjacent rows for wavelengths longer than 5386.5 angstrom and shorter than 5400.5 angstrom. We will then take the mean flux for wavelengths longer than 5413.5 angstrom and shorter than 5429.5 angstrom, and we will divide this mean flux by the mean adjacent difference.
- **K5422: 8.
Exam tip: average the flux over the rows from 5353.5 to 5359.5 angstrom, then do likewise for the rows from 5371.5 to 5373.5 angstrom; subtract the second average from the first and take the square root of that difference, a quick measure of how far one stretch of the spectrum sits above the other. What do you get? 0.76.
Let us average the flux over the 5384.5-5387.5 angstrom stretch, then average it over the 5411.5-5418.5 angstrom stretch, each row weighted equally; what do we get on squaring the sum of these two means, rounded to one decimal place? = 58.9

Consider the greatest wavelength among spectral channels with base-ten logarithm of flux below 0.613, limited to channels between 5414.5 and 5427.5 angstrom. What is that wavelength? 5427 angstrom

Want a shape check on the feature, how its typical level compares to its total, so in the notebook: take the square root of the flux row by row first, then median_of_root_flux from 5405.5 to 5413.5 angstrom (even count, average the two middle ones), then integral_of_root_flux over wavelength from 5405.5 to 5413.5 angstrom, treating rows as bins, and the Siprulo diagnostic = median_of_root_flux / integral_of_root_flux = 0.123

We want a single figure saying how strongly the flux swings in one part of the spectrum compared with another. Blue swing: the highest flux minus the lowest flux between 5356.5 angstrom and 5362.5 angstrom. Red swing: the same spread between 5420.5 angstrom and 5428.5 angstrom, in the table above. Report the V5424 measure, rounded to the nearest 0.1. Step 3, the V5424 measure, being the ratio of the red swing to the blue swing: 1.2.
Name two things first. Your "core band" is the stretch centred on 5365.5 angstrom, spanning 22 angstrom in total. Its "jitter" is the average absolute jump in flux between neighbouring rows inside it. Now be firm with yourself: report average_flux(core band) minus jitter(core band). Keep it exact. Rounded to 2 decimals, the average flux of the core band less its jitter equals 3.18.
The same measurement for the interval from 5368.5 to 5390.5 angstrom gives 3.18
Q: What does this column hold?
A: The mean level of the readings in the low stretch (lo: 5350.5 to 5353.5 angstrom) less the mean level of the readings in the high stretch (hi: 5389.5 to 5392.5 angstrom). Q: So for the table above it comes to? 0.7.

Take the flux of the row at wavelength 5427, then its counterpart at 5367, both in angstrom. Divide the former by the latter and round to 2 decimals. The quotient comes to 1.07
